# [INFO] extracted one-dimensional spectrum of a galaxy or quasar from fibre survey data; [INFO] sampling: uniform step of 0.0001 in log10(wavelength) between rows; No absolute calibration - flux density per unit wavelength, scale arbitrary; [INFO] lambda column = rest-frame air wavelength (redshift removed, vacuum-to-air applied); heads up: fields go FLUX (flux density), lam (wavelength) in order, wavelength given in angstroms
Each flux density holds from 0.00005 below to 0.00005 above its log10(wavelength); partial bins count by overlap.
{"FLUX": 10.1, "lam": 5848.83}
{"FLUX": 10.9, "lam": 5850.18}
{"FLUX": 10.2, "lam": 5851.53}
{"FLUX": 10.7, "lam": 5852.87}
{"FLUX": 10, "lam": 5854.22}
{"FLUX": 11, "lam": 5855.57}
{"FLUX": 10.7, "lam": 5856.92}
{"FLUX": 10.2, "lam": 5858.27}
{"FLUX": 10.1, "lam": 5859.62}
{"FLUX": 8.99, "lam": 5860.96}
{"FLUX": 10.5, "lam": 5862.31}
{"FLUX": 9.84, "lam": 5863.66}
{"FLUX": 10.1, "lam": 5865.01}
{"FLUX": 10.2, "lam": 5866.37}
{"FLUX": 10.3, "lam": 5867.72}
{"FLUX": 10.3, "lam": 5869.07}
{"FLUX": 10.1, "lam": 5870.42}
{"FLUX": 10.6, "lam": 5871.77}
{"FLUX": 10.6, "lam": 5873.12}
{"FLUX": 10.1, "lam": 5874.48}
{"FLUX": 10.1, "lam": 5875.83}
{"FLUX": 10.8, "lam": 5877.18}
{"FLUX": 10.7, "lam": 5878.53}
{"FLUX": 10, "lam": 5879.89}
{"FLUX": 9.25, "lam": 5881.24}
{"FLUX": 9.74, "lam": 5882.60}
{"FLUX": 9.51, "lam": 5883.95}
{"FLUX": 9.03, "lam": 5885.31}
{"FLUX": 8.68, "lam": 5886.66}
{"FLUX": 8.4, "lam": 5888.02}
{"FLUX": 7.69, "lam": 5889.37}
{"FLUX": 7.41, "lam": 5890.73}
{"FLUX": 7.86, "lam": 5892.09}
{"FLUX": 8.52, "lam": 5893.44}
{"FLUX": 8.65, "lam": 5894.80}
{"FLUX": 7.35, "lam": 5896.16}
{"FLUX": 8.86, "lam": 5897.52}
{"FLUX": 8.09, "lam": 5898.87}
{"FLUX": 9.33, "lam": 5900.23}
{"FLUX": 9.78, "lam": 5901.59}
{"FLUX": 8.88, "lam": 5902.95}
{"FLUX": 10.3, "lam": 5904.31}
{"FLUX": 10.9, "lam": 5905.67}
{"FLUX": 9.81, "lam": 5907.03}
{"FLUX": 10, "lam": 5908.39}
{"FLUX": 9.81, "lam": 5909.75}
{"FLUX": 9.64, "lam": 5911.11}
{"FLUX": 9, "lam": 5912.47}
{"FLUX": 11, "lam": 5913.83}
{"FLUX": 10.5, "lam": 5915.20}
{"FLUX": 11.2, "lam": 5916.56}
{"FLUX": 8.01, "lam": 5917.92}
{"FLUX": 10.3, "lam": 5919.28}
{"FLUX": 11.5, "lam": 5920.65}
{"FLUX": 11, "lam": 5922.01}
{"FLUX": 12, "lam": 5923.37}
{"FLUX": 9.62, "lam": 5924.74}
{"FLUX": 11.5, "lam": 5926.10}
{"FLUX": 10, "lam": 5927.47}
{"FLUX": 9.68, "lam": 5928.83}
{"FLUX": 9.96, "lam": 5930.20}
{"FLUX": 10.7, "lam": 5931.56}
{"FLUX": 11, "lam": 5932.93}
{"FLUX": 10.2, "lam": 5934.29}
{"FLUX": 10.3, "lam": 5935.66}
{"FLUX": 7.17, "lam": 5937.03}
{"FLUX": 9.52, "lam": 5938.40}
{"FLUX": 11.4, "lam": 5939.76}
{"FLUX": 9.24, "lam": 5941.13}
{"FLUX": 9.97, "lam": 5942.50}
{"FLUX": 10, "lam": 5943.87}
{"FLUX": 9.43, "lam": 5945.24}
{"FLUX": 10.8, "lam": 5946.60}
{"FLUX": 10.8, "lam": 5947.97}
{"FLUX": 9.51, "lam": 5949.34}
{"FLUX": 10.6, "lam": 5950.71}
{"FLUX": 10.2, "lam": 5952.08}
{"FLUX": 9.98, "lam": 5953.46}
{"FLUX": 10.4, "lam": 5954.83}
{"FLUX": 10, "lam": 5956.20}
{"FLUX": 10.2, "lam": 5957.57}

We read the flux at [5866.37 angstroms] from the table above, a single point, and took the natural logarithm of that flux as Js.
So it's 2.32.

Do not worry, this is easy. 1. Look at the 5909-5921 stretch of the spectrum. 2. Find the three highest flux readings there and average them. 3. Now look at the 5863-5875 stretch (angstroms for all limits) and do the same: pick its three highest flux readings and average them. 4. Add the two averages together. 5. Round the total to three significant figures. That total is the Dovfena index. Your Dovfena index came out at 21.7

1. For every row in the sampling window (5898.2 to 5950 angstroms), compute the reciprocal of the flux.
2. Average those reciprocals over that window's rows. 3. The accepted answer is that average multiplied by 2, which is 0.201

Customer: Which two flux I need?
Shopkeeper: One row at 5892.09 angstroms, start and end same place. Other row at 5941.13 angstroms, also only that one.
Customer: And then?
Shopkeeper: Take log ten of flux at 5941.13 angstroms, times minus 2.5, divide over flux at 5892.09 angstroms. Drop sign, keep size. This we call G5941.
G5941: 0.307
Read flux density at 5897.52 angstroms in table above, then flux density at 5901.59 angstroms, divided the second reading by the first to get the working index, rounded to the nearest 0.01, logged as 1.10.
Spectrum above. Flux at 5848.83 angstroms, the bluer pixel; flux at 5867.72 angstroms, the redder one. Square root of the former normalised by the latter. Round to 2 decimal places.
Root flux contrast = 0.99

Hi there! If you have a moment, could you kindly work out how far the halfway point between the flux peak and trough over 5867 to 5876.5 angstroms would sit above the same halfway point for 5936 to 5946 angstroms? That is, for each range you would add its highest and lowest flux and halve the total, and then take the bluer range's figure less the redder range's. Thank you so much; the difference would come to 1.1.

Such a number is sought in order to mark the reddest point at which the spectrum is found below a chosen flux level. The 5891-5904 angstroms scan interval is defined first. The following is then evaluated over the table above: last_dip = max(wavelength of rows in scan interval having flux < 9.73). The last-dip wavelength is 5902.95 angstroms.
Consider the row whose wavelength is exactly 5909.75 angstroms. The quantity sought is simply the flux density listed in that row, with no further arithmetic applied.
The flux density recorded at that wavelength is 9.81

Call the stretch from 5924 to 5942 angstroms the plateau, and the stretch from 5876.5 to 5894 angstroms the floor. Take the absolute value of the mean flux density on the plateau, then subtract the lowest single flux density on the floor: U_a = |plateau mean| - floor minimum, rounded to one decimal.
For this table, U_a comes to 2.6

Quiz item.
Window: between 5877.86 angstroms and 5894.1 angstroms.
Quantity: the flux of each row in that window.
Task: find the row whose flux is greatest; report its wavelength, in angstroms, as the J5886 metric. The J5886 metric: 5878.53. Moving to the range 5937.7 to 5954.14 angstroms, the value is 5939.76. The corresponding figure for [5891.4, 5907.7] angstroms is 5905.67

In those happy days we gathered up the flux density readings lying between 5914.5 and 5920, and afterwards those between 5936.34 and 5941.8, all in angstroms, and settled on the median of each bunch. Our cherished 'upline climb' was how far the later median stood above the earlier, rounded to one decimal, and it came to -1.0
